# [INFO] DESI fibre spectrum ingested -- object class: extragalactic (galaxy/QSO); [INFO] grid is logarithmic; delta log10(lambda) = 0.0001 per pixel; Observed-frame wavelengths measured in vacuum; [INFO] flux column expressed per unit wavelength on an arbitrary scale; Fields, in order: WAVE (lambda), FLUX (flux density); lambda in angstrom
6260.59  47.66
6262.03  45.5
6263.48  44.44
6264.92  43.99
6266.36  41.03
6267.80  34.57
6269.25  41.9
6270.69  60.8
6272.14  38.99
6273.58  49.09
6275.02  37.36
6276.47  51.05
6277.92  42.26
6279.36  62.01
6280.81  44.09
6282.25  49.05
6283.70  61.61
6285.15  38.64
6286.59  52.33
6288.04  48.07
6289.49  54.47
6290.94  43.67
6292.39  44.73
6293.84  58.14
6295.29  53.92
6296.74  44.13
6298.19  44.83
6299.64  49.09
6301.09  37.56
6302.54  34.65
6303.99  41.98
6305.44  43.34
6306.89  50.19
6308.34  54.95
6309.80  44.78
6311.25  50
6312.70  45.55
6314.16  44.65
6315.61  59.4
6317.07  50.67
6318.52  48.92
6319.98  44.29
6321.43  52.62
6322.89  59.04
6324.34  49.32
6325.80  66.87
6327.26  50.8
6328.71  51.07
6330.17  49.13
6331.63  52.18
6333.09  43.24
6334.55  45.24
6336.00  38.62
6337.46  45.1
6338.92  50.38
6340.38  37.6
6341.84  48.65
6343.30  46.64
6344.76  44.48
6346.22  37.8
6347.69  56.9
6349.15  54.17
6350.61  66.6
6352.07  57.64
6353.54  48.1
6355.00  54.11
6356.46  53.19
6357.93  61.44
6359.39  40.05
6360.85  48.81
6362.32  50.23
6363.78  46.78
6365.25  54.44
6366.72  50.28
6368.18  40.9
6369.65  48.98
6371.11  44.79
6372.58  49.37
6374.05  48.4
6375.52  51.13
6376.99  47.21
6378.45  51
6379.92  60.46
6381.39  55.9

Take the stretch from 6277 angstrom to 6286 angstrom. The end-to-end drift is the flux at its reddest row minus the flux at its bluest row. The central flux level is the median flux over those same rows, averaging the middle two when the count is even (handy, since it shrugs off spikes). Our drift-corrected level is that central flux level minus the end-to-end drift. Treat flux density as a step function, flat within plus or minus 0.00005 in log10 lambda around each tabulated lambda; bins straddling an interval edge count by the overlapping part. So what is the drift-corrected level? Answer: 50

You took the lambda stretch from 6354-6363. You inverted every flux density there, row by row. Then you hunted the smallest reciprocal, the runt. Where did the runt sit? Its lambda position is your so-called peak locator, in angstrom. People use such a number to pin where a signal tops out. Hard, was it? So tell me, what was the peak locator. 6357.93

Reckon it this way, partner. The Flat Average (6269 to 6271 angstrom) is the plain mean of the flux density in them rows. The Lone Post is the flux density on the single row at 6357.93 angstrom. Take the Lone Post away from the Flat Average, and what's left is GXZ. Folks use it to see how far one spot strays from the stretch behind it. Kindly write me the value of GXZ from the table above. -10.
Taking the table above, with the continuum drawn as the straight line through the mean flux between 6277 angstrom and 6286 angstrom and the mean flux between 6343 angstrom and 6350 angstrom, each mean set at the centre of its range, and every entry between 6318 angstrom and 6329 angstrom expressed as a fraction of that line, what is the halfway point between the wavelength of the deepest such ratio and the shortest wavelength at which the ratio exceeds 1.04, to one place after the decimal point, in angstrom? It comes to 6320.7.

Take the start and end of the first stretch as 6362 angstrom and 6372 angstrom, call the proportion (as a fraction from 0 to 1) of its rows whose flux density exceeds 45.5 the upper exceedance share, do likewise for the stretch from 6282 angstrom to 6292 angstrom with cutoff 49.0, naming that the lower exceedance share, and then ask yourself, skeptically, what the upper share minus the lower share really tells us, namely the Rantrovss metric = 0.14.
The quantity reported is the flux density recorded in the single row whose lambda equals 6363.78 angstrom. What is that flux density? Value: 46.78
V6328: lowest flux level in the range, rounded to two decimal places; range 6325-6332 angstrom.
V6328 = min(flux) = 49.13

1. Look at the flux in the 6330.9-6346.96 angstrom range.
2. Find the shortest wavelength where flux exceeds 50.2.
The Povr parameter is 6331.63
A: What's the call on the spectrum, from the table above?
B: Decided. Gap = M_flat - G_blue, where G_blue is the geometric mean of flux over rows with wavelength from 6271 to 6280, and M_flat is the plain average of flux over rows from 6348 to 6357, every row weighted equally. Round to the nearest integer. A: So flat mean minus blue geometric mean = 10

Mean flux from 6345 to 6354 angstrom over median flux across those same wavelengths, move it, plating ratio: 0.96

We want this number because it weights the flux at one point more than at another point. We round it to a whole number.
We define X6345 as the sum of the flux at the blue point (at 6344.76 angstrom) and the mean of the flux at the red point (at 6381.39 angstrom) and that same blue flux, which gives 95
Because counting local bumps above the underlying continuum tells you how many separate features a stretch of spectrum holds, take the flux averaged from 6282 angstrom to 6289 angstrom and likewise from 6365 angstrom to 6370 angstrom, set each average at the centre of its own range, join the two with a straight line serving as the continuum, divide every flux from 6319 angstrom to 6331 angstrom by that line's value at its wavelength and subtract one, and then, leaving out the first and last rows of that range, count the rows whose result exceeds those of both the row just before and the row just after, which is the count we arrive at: 3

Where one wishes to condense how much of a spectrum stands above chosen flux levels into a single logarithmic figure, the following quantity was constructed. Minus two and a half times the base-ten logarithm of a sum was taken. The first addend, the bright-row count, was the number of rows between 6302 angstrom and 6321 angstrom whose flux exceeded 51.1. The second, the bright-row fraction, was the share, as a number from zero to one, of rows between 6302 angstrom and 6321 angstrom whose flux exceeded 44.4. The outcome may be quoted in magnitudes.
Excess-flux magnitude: -1.1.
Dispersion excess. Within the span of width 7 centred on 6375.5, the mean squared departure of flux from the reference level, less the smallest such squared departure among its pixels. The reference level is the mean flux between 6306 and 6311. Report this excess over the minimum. 2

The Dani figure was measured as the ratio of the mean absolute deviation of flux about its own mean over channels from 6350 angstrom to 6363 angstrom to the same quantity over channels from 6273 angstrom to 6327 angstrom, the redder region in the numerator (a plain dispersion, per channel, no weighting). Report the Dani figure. 1.0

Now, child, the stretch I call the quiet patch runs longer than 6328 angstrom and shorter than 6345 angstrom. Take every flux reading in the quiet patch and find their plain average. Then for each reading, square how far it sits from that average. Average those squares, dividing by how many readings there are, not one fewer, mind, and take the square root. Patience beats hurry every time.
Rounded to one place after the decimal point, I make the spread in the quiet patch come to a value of 4.4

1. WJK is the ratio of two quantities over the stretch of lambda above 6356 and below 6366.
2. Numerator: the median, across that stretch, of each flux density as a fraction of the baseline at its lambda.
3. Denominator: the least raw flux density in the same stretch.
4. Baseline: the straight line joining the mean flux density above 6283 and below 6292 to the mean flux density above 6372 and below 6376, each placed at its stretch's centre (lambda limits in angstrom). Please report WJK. 0.0253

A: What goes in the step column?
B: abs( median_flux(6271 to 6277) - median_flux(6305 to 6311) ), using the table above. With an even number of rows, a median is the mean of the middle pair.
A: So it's 3.4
